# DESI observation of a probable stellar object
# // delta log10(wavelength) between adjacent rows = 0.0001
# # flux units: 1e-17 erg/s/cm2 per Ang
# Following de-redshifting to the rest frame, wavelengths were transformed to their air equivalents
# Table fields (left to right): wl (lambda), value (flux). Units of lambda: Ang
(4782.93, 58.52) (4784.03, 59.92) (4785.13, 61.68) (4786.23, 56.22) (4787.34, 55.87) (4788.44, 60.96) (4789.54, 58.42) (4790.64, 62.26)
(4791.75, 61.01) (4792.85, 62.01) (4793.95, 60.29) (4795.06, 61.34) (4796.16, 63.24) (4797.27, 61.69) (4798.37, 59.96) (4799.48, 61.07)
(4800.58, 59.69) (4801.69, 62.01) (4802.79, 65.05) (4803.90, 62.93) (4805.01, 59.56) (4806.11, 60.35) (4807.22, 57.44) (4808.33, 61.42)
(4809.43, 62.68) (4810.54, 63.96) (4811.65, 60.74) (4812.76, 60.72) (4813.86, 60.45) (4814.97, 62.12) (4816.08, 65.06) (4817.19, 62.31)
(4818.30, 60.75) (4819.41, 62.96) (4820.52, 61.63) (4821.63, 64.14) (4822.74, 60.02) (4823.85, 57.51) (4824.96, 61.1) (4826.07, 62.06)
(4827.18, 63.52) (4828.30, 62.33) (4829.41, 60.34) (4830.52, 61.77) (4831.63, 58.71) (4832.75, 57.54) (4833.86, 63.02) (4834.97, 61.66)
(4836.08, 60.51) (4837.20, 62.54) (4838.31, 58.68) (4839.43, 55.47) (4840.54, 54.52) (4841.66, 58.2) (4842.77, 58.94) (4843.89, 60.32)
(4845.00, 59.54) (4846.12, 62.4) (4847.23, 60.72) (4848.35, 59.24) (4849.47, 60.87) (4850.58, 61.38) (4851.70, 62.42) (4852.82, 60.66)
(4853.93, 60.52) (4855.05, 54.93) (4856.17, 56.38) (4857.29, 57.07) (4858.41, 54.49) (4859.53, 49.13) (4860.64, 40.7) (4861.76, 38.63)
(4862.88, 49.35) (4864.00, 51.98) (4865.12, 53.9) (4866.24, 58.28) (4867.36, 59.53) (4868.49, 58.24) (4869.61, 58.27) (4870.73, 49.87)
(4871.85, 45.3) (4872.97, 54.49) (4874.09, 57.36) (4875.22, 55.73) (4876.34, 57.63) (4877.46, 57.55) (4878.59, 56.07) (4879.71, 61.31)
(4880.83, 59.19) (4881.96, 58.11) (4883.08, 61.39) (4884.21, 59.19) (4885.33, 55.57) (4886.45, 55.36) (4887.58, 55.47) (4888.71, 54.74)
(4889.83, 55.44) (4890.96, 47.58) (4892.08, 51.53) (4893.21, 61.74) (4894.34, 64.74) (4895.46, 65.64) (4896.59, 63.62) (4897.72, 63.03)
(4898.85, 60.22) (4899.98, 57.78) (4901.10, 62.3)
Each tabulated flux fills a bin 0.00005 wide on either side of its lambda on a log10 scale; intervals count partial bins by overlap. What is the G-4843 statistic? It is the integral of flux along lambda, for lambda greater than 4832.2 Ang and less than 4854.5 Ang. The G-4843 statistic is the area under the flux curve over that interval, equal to 1337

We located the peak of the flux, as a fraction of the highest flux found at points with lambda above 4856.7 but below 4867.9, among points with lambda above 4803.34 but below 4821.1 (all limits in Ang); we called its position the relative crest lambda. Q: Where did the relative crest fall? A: 4816.08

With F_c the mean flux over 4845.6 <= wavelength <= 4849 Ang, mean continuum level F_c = 61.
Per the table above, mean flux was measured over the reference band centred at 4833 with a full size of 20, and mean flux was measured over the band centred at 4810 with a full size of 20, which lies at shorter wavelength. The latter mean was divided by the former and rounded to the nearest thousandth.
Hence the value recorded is 1.029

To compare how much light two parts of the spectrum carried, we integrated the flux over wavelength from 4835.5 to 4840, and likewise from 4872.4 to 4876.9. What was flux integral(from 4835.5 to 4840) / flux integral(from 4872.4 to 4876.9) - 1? 0.05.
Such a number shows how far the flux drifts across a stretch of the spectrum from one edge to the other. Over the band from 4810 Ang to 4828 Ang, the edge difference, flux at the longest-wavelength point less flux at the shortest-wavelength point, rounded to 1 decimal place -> -0.4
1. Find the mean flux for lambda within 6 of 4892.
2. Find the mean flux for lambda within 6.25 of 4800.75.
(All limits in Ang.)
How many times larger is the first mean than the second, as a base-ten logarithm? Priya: -0.025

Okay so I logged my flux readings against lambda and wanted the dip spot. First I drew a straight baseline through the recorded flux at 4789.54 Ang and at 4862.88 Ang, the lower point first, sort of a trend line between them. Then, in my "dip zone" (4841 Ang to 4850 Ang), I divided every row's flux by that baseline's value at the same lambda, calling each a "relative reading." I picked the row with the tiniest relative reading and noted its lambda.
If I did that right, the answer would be 4841.66 Ang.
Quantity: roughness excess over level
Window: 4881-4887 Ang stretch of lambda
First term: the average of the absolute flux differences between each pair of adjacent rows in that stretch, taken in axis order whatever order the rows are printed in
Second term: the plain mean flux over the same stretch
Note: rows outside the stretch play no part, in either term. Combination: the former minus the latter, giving -56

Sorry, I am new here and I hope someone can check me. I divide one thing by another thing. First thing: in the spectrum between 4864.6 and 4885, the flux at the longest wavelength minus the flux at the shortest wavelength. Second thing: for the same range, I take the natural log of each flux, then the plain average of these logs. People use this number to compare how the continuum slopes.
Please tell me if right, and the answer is 1.3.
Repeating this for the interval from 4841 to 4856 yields -0.8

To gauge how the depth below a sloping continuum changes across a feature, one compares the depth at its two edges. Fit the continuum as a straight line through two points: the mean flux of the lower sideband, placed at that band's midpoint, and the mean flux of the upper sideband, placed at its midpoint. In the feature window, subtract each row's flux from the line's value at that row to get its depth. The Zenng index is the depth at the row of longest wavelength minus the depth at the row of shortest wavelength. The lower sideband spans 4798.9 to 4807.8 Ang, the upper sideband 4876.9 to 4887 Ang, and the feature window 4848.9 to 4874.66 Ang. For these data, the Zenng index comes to 2.6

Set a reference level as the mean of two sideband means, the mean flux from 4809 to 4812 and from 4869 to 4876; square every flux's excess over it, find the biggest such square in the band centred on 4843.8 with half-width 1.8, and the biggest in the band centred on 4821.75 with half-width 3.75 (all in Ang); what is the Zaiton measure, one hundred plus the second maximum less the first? 132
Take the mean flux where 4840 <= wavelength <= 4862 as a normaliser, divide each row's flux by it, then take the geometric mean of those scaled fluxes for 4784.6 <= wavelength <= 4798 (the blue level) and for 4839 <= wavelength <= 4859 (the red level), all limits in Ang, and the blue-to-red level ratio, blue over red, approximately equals 1.03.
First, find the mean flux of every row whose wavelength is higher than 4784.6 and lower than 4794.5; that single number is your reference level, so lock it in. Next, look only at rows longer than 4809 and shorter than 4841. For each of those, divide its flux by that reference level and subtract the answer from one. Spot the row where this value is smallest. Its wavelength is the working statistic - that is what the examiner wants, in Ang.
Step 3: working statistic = 4816.08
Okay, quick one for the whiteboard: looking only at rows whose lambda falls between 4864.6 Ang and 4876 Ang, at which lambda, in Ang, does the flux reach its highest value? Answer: 4867.36 Ang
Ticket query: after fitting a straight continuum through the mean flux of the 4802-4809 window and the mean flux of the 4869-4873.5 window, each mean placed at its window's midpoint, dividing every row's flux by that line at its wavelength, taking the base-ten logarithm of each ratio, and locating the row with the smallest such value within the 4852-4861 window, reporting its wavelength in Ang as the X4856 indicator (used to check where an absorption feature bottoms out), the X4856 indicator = 4860.64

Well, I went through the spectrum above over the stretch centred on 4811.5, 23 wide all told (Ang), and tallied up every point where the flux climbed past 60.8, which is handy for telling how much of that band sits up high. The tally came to 12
